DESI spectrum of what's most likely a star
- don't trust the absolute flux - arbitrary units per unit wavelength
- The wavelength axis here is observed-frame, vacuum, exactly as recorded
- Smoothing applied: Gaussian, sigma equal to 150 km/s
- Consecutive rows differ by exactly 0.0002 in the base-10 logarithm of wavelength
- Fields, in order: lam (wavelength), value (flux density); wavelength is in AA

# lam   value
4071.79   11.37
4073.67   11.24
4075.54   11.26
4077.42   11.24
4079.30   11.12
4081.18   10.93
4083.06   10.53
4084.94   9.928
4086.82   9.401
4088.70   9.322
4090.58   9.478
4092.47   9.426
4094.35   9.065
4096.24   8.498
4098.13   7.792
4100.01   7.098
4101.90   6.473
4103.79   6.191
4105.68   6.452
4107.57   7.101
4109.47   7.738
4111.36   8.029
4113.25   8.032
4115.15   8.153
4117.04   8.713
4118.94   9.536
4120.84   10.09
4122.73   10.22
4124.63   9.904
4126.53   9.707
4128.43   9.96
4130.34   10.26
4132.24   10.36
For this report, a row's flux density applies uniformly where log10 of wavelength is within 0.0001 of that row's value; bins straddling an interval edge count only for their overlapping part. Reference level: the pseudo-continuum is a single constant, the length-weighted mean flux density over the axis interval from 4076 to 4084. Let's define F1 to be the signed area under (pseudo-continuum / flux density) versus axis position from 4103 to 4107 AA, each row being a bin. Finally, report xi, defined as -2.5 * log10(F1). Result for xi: -2.09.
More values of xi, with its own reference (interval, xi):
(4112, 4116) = -1.84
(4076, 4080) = -1.48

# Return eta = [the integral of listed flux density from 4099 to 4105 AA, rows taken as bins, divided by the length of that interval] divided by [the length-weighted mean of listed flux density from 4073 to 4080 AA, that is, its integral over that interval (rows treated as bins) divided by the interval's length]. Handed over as 0.59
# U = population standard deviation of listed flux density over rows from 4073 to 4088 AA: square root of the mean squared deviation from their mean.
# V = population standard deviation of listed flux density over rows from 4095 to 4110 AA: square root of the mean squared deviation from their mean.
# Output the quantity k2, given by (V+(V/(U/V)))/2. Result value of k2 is 0.80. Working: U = 0.7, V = 0.75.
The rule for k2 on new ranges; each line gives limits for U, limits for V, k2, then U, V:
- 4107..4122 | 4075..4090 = 0.69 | 0.9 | 0.76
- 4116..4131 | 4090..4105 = 2.22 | 0.5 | 1.23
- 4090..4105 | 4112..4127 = 0.68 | 1.2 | 0.82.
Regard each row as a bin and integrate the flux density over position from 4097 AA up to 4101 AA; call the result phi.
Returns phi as 30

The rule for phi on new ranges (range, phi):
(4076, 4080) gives 45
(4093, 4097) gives 35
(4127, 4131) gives 40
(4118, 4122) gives 39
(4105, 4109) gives 28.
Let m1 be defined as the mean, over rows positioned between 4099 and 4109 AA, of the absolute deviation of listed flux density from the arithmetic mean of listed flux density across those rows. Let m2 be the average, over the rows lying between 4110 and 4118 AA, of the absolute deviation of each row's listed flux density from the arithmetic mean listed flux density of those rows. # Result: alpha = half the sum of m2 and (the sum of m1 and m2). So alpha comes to 0.4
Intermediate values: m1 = 0.35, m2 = 0.2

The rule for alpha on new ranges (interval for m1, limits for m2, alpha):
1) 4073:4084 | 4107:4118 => 0.5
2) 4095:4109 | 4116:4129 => 0.7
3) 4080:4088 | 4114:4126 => 0.9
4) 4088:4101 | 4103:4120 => 1.2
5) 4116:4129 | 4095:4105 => 0.9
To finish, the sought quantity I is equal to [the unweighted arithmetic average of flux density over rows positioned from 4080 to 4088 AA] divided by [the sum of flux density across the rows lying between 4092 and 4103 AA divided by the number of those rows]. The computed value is 1.27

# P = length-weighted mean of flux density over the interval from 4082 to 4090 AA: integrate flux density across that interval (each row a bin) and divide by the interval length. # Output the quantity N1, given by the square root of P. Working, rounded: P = 9.8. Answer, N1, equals 3.1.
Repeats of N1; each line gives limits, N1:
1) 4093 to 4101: 2.9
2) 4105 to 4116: 2.8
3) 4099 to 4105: 2.6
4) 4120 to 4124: 3.2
